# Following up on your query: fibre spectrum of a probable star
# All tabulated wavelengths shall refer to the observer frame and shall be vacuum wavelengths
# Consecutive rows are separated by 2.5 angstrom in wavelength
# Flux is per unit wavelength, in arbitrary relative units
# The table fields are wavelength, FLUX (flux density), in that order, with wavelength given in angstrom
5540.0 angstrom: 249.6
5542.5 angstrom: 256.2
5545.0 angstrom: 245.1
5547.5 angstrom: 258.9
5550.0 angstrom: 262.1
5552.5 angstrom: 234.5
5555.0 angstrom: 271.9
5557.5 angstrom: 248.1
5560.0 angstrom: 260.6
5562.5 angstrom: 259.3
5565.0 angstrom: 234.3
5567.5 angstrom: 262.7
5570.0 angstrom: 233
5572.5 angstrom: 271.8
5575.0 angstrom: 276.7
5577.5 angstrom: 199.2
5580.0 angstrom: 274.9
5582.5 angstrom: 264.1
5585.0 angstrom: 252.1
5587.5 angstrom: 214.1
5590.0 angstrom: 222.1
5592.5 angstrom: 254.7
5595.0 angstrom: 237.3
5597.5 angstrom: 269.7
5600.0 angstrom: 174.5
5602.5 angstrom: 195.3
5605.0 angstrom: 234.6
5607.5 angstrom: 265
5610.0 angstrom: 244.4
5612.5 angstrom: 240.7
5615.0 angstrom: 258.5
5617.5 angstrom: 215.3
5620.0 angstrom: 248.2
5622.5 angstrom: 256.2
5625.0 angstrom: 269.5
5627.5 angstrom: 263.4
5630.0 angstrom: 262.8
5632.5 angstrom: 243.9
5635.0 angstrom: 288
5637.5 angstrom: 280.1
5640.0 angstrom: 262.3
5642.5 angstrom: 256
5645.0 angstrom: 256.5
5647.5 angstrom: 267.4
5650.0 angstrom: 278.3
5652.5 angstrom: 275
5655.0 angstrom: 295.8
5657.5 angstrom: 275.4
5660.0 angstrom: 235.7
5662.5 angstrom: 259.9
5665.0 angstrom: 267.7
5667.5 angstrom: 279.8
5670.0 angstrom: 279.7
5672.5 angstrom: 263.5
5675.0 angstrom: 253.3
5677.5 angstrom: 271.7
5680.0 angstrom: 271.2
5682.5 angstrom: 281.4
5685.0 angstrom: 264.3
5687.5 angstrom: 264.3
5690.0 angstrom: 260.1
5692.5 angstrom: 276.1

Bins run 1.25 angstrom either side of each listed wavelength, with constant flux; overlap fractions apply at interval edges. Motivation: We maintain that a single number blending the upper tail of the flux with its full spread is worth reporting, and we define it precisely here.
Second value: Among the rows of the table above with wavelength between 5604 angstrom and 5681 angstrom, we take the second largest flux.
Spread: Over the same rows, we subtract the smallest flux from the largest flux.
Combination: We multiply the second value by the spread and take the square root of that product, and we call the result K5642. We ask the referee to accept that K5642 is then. 152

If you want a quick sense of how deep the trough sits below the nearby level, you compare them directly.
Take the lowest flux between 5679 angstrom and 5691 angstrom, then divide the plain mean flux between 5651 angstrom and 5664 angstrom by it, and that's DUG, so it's 1.03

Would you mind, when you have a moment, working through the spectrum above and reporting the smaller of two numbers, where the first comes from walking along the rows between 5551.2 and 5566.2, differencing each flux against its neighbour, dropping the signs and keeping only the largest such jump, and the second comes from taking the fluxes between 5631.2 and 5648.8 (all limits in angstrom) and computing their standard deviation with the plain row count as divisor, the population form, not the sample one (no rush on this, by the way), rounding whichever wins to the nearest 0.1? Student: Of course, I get 14.0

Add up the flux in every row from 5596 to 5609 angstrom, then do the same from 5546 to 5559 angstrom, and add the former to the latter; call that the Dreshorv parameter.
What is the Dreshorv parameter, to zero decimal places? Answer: 2415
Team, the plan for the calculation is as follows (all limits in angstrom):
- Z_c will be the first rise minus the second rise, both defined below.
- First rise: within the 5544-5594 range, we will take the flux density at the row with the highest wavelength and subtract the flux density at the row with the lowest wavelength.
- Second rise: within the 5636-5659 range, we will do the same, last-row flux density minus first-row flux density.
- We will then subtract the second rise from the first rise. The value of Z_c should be 14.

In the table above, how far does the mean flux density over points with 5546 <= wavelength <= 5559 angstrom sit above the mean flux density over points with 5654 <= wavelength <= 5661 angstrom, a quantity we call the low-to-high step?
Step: -14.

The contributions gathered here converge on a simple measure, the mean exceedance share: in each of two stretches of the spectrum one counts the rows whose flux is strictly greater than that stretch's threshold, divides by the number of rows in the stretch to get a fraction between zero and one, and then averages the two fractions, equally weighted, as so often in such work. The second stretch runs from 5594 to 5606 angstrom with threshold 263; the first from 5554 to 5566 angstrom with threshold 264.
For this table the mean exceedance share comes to 0.200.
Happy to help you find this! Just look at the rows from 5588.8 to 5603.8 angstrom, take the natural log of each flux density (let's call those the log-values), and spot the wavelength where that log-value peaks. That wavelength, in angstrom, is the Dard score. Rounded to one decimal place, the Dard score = 5597.5 angstrom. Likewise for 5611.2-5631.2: 5625.0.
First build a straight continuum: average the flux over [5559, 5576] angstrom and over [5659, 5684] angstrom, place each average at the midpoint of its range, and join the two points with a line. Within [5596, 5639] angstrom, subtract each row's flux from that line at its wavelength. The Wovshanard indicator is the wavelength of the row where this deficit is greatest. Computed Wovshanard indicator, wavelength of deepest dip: 5600.0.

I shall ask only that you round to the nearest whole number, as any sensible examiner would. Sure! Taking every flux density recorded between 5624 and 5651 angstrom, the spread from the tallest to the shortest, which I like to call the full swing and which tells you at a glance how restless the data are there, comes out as 44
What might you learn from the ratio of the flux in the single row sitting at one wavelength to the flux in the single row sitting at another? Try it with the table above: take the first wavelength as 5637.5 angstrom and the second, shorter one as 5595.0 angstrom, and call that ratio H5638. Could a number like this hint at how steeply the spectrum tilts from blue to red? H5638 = 1.18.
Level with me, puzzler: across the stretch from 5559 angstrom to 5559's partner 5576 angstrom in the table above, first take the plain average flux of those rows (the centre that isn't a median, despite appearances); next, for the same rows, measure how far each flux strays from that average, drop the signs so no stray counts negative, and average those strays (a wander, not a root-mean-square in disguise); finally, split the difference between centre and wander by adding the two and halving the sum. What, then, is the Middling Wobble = 135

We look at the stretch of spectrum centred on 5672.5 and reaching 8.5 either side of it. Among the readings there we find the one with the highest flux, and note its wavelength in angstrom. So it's 5667.5 angstrom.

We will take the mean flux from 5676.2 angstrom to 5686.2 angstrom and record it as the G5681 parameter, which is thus 272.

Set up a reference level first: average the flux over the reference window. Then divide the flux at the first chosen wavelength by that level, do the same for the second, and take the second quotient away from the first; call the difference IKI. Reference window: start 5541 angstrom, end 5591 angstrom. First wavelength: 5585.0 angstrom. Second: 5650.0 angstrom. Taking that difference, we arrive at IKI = -0.10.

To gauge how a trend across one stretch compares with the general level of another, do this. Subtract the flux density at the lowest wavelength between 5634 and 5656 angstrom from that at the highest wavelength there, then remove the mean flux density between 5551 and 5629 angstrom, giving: -238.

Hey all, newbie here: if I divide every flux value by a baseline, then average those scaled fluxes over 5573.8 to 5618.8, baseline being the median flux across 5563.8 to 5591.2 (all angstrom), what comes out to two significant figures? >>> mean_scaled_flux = 0.95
